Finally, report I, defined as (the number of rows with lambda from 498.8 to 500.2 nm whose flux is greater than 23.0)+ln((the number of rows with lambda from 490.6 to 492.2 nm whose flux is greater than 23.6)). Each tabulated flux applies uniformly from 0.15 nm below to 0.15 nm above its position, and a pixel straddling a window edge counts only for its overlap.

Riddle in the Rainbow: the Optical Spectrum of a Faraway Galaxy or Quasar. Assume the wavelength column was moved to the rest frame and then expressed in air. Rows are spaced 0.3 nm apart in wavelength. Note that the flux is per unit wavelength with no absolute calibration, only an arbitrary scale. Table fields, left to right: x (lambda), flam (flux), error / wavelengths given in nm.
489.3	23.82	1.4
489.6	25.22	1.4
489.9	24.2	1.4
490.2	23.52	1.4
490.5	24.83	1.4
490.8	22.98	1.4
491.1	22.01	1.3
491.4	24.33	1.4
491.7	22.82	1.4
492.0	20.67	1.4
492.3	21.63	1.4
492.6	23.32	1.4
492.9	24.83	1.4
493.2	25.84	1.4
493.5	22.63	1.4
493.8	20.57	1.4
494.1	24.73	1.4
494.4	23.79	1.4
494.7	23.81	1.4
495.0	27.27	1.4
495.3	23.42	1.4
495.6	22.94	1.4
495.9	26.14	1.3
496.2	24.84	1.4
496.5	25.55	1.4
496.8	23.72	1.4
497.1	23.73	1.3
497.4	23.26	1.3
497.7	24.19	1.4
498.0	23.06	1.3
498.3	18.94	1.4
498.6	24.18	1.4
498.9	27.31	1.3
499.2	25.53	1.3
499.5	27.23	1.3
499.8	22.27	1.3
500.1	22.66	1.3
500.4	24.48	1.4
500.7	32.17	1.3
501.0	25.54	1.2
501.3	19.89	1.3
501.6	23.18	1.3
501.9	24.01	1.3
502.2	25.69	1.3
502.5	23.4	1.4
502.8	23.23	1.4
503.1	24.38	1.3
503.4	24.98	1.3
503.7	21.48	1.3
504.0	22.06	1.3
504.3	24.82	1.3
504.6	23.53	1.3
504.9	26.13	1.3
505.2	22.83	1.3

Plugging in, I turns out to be 3.0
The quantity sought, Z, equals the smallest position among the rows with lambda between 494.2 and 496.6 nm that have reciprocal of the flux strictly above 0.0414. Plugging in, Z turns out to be 494.4 nm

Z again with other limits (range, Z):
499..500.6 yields 499.8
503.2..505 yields 503.7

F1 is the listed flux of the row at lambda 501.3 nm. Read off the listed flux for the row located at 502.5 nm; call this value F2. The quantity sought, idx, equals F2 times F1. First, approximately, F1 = 19.89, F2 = 23.4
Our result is 465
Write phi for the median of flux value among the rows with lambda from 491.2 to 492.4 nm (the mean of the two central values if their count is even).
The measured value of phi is 22.2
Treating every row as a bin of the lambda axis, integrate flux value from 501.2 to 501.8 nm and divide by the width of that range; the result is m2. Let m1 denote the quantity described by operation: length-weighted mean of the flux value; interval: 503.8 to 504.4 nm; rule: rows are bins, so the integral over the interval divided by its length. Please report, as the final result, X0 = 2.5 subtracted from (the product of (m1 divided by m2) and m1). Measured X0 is 22.0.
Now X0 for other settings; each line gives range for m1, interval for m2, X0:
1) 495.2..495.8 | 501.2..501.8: 22.5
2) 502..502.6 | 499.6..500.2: 24.0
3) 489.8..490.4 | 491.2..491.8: 21.8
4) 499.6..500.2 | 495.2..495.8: 19.8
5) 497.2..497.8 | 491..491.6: 21.6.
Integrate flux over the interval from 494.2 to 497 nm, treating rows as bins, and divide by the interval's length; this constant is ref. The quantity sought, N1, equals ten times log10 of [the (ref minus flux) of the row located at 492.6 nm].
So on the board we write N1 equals 1.1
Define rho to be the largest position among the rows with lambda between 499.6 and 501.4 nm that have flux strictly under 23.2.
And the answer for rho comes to 501.3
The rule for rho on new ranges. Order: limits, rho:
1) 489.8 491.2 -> 491.1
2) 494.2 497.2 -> 495.6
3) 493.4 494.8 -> 493.8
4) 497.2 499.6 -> 498.3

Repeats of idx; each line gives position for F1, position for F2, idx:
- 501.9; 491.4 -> 584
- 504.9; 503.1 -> 637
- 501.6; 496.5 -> 592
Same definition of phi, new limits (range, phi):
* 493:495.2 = 23.8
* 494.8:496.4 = 24.8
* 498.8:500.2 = 25.5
